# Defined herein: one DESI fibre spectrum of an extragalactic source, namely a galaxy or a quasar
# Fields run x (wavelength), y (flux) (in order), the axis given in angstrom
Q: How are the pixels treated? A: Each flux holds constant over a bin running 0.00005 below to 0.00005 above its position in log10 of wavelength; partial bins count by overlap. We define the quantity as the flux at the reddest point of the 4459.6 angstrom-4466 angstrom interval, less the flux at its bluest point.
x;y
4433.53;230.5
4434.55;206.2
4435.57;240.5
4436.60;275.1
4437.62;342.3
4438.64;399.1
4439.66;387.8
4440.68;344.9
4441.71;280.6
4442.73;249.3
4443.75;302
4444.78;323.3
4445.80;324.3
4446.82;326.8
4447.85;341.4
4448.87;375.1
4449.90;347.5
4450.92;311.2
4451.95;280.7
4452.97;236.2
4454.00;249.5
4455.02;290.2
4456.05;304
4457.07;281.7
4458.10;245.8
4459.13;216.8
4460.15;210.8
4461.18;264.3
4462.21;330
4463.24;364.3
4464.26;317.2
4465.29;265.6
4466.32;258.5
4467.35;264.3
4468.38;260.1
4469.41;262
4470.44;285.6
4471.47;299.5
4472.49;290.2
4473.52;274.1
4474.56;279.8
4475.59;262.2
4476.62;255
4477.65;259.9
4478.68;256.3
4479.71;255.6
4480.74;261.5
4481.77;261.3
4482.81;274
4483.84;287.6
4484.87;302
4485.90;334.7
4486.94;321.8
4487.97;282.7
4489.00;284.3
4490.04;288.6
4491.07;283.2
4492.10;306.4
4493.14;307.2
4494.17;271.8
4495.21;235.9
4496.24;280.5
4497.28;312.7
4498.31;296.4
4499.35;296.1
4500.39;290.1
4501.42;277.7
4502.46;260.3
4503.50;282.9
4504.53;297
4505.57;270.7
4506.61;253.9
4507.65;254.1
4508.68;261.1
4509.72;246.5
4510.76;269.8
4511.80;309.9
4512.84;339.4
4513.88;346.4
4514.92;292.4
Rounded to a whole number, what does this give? 55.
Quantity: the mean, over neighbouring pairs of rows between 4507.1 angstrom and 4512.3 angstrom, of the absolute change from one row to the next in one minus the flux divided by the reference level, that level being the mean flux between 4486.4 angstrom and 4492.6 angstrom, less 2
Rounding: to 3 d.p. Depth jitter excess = -1.928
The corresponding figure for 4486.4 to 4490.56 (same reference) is -1.949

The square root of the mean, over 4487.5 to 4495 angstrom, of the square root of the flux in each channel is 4.12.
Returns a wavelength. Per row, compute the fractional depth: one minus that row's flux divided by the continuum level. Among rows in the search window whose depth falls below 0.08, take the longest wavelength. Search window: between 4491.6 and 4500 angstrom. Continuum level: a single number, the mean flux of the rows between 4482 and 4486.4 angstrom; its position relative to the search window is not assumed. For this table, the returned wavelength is 4499.35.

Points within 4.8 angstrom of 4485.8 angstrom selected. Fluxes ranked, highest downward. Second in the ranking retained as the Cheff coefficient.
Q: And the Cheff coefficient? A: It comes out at 321.8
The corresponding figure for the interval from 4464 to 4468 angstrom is 265.6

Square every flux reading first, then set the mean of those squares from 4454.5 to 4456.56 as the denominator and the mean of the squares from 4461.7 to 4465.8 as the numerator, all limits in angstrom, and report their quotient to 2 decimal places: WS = 1.17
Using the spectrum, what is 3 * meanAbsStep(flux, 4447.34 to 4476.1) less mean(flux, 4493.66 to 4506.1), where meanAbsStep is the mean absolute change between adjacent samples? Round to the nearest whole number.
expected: -204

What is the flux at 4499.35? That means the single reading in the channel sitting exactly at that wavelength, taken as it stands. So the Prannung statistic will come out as 296.1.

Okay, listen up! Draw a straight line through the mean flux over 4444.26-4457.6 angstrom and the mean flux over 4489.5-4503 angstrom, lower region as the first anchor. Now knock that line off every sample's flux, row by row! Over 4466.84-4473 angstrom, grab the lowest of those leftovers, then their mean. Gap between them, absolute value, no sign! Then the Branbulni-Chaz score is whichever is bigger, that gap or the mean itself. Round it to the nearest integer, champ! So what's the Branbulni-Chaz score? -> 18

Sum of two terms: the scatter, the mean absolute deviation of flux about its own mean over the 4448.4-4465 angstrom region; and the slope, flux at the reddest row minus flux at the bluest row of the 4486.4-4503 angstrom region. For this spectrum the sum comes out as -21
